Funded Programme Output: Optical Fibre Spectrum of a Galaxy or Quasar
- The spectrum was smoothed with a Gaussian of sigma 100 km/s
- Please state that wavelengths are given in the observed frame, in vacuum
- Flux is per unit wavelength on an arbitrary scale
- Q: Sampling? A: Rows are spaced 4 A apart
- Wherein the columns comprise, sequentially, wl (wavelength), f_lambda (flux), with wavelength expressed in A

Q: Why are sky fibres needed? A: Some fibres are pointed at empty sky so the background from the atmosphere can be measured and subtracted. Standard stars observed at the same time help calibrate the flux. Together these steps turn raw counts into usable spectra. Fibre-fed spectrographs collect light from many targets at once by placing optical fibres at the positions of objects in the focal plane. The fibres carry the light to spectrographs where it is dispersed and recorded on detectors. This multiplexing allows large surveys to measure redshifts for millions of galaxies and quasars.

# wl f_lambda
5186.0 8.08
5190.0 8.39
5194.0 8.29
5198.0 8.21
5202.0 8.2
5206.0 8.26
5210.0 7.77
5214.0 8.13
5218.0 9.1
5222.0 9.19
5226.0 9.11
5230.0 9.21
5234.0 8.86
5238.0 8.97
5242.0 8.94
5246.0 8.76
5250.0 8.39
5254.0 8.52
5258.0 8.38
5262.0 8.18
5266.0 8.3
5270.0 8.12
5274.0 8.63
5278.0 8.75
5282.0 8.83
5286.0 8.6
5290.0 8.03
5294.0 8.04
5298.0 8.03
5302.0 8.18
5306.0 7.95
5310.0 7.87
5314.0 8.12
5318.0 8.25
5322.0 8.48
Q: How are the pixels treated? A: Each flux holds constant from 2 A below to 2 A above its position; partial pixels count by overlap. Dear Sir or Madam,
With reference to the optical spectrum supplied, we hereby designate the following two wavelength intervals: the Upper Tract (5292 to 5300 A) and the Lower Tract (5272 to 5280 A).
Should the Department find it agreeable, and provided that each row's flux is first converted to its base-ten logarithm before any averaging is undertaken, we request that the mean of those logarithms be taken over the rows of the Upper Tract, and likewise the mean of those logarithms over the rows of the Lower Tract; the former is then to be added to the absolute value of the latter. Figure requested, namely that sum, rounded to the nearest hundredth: 1.84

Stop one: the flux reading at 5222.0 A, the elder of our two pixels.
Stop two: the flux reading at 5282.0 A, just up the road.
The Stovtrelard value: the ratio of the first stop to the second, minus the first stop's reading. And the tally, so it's -8.15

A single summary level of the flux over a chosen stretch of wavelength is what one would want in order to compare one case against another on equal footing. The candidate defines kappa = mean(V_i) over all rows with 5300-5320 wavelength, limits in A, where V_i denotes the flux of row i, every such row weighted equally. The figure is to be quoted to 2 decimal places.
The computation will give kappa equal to 8.07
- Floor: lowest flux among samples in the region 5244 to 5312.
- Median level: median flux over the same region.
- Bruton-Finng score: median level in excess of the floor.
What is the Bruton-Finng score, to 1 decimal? 0.4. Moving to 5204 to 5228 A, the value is 0.9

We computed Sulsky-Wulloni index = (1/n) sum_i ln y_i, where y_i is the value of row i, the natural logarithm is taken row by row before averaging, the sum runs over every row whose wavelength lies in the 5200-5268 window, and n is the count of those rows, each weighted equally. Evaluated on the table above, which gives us 2.151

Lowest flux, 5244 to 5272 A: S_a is 8.12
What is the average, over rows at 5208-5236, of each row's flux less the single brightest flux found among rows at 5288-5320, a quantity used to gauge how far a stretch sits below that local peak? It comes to 0.5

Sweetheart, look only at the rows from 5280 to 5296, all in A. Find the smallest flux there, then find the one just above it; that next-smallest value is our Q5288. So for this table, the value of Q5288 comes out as 8.04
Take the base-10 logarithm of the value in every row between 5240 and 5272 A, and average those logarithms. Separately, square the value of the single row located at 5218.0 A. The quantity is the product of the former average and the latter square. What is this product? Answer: 76.7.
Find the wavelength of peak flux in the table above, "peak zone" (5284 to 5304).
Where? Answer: 5286.0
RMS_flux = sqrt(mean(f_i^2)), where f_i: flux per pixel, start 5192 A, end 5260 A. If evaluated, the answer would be 8.62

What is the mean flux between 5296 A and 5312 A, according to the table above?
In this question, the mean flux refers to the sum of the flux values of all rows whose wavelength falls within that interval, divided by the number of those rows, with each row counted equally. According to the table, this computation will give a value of 8.0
